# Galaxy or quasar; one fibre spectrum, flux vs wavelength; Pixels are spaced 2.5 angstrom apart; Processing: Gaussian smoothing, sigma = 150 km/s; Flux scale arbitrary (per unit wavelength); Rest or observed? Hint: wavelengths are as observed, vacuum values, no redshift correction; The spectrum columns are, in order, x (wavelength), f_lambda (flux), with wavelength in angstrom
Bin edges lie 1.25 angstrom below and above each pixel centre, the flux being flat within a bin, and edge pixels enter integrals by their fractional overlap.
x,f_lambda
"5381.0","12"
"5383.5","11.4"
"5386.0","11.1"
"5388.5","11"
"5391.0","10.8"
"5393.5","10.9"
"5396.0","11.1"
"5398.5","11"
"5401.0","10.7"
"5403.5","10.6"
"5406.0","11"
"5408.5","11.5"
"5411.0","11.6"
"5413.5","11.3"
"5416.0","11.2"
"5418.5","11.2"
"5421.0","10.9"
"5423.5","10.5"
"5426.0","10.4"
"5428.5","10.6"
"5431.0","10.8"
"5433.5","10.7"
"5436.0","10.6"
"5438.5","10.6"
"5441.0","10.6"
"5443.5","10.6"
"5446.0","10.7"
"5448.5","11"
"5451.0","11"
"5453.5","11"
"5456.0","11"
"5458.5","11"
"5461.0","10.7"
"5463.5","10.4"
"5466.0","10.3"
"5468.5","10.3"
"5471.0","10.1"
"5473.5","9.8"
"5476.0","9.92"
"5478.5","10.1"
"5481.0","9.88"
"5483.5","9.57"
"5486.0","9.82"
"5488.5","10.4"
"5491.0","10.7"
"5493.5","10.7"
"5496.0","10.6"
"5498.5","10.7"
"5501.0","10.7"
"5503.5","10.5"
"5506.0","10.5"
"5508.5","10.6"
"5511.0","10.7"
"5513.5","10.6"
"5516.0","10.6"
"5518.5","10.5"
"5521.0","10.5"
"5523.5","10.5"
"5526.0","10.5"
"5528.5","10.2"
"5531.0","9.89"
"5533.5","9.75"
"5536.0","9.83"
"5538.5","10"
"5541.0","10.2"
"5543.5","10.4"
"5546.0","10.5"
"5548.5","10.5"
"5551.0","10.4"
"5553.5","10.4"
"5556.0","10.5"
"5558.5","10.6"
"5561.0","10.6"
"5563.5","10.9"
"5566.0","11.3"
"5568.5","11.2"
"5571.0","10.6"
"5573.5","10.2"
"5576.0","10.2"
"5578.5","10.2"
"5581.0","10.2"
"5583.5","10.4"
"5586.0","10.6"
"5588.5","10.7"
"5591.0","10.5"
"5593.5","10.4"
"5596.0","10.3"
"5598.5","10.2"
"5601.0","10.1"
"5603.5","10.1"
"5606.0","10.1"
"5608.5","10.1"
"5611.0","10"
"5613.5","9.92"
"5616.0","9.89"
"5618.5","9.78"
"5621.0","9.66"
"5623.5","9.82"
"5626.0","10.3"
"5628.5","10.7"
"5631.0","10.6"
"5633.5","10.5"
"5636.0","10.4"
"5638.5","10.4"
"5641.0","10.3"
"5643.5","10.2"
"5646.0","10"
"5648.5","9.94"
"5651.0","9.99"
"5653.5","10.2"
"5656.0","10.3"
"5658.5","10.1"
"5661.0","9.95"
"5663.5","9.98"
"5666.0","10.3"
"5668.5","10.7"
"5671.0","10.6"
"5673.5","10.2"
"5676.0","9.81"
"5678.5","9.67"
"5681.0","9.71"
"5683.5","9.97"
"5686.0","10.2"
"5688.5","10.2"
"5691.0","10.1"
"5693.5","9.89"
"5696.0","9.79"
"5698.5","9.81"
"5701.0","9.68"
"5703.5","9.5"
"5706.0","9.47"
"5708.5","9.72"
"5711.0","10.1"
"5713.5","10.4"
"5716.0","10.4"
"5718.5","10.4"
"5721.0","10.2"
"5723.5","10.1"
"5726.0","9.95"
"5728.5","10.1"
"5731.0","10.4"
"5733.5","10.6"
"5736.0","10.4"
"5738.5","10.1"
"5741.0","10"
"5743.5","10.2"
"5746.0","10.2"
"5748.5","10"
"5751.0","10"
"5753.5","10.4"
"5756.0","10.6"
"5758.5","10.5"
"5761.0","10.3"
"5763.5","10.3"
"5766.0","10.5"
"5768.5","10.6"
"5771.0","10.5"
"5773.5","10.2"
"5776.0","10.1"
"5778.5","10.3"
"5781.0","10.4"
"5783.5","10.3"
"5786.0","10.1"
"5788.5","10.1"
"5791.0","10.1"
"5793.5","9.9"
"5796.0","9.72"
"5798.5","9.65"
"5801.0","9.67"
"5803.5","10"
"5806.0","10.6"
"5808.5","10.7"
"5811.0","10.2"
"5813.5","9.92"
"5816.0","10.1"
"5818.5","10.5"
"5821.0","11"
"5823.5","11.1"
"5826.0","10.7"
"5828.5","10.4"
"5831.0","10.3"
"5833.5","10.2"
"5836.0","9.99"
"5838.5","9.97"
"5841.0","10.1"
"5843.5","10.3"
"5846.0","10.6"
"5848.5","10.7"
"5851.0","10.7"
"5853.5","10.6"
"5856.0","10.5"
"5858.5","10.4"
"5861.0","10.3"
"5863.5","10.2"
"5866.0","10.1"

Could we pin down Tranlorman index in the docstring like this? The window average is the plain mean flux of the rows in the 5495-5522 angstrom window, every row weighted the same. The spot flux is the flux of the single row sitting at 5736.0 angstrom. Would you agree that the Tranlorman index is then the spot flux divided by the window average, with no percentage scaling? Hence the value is 0.98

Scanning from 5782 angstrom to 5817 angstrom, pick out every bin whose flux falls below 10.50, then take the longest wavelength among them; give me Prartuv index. 5816.0 angstrom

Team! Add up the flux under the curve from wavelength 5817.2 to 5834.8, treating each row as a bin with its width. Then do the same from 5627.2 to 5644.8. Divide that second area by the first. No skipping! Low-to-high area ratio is 0.99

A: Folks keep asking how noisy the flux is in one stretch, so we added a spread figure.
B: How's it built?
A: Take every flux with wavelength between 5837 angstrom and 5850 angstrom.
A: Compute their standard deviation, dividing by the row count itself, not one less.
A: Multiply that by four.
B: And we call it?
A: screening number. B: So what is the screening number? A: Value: 1.1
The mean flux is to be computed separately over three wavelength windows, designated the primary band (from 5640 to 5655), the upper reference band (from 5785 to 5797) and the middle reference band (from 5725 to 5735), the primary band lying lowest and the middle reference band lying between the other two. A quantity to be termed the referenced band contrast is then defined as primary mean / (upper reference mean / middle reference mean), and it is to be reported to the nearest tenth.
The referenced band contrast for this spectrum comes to 10.4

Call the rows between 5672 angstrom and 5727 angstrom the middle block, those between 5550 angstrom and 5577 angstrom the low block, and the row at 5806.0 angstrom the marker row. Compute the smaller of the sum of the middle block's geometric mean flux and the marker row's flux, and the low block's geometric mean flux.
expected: 10.6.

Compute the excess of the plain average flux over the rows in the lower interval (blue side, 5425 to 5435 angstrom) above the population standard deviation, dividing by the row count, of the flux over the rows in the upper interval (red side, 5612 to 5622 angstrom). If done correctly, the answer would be 10.5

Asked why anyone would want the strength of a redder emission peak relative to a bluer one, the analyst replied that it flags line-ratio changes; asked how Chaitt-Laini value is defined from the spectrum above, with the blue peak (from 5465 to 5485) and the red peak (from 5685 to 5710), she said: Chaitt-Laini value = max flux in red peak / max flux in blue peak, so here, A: 0.99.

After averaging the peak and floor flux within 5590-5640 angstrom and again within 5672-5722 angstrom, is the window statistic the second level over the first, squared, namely 0.95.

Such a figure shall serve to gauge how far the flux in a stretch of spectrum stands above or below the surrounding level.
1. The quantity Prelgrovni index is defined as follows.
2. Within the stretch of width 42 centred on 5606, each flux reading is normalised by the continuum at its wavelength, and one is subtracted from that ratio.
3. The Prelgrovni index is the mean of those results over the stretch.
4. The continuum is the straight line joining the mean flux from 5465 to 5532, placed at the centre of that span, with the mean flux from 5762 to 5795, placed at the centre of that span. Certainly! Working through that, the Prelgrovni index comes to -0.016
